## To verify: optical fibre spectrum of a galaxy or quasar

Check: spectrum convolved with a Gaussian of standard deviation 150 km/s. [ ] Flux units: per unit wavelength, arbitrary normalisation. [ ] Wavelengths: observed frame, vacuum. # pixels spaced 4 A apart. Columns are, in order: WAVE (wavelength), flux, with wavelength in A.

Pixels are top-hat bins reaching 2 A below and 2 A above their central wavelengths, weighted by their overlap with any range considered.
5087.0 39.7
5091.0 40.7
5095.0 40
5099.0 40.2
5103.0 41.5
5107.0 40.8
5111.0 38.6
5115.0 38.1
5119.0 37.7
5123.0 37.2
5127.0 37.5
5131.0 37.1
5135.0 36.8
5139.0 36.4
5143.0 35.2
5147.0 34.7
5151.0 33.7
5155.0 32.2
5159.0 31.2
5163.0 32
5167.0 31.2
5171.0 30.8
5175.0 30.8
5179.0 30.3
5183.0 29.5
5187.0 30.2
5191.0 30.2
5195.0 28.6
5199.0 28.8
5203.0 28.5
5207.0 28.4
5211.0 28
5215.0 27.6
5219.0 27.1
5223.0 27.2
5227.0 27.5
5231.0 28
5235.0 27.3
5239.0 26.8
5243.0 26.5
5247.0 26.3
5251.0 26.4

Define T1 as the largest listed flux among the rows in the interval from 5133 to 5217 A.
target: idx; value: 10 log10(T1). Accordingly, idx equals 15.7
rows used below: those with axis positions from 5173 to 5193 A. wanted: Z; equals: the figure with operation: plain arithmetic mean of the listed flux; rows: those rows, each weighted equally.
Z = 30.2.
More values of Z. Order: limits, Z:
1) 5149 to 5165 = 32.3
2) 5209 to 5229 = 27.5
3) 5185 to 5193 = 30.2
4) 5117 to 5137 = 37.3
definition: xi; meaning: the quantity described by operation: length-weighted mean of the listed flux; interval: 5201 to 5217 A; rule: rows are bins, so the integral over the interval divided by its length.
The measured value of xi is 28.1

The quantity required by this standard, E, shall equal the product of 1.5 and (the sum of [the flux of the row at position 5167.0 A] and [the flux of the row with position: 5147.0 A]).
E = 99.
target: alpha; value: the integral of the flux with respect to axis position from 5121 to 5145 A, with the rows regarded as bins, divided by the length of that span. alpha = 37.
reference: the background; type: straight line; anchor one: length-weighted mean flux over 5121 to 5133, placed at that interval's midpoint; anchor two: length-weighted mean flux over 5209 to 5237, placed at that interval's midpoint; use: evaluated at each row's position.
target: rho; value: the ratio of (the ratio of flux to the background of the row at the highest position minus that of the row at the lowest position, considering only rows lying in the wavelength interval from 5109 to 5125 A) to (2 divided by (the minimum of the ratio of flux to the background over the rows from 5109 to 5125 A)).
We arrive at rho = -0.003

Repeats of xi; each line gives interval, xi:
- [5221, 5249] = 27.1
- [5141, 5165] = 33.2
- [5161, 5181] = 31.0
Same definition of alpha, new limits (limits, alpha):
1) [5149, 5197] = 31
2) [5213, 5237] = 27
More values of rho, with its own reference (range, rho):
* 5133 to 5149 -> -0.012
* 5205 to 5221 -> -0.002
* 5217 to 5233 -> 0.038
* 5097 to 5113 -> -0.005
